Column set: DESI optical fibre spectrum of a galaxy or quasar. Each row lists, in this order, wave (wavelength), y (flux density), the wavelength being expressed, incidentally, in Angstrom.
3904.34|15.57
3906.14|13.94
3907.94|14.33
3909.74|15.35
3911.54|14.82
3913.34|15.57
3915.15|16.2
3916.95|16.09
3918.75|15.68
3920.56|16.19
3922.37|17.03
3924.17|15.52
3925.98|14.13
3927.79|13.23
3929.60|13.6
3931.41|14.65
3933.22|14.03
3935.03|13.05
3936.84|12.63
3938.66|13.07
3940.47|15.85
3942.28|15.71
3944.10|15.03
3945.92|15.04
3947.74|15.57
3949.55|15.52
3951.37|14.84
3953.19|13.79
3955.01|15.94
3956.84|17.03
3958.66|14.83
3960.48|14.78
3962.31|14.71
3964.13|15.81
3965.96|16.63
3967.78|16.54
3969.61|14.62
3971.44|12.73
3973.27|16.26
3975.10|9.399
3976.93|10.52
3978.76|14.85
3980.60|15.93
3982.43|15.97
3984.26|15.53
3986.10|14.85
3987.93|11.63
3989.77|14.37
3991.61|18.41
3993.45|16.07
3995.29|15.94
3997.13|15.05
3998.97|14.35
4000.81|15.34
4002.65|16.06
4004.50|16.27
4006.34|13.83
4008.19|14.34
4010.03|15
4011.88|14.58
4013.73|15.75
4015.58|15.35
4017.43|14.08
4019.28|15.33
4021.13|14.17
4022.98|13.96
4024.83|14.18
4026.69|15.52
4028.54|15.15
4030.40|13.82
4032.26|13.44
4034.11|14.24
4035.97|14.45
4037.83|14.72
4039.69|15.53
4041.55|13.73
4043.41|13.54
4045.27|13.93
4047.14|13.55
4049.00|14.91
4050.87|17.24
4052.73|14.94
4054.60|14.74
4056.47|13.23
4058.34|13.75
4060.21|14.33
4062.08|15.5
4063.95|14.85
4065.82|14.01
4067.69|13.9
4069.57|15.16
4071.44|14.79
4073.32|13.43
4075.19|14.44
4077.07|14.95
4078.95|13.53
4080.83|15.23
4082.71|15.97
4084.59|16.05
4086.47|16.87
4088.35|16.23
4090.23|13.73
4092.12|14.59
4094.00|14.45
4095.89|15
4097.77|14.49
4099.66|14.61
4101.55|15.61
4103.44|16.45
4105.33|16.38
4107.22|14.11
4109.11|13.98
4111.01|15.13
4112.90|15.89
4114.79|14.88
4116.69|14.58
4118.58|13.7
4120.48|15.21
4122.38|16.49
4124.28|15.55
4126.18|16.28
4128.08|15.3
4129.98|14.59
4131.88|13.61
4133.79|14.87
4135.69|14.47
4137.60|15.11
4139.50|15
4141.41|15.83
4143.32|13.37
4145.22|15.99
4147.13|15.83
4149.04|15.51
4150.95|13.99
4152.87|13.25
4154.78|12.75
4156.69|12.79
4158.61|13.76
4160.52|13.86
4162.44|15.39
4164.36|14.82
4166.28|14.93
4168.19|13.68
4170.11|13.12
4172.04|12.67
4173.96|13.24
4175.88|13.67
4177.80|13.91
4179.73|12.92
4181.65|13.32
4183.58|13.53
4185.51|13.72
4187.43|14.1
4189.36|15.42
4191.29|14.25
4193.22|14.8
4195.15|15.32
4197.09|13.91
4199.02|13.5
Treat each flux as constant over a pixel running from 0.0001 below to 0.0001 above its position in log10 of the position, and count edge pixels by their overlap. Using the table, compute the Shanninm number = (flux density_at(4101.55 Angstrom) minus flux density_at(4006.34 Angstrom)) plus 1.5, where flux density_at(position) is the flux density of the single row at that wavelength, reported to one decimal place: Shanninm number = 3.3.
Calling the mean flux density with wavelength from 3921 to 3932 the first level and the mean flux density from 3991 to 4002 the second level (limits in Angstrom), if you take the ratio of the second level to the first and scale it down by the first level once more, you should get 0.073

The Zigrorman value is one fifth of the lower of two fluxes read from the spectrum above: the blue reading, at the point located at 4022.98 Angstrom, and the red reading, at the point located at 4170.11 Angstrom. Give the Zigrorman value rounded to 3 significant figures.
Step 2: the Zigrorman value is 2.62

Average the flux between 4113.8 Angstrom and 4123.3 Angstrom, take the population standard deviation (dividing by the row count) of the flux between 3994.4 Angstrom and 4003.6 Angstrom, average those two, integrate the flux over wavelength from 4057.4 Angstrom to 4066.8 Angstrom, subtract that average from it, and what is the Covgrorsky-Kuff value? 128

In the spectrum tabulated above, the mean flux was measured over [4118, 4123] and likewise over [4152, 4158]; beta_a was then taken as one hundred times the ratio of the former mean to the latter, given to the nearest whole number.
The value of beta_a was 117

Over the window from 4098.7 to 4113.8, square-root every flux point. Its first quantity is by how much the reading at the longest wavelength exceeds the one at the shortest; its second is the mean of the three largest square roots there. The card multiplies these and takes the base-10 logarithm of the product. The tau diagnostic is -0.18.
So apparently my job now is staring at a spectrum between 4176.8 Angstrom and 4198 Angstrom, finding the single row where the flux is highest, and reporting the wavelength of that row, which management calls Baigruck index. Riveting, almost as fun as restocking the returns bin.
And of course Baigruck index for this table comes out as 4189.36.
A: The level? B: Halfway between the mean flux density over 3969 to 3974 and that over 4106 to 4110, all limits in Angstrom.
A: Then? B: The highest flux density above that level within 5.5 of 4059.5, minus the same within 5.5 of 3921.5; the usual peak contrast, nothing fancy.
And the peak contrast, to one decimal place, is -1.5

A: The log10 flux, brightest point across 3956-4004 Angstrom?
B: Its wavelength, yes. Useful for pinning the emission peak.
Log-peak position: 3991.61 Angstrom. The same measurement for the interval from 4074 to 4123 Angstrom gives 4086.47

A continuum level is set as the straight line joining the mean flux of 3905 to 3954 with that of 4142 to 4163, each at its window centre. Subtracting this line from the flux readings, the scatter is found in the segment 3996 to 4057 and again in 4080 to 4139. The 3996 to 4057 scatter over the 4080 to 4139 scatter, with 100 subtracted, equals -99.00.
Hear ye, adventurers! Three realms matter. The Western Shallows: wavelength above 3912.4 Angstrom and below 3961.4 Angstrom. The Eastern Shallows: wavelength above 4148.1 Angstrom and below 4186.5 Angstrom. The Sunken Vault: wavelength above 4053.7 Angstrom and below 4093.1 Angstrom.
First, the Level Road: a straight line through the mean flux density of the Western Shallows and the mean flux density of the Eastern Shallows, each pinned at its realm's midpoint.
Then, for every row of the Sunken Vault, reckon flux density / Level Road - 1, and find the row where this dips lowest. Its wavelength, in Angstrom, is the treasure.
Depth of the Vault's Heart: 4056.47 Angstrom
